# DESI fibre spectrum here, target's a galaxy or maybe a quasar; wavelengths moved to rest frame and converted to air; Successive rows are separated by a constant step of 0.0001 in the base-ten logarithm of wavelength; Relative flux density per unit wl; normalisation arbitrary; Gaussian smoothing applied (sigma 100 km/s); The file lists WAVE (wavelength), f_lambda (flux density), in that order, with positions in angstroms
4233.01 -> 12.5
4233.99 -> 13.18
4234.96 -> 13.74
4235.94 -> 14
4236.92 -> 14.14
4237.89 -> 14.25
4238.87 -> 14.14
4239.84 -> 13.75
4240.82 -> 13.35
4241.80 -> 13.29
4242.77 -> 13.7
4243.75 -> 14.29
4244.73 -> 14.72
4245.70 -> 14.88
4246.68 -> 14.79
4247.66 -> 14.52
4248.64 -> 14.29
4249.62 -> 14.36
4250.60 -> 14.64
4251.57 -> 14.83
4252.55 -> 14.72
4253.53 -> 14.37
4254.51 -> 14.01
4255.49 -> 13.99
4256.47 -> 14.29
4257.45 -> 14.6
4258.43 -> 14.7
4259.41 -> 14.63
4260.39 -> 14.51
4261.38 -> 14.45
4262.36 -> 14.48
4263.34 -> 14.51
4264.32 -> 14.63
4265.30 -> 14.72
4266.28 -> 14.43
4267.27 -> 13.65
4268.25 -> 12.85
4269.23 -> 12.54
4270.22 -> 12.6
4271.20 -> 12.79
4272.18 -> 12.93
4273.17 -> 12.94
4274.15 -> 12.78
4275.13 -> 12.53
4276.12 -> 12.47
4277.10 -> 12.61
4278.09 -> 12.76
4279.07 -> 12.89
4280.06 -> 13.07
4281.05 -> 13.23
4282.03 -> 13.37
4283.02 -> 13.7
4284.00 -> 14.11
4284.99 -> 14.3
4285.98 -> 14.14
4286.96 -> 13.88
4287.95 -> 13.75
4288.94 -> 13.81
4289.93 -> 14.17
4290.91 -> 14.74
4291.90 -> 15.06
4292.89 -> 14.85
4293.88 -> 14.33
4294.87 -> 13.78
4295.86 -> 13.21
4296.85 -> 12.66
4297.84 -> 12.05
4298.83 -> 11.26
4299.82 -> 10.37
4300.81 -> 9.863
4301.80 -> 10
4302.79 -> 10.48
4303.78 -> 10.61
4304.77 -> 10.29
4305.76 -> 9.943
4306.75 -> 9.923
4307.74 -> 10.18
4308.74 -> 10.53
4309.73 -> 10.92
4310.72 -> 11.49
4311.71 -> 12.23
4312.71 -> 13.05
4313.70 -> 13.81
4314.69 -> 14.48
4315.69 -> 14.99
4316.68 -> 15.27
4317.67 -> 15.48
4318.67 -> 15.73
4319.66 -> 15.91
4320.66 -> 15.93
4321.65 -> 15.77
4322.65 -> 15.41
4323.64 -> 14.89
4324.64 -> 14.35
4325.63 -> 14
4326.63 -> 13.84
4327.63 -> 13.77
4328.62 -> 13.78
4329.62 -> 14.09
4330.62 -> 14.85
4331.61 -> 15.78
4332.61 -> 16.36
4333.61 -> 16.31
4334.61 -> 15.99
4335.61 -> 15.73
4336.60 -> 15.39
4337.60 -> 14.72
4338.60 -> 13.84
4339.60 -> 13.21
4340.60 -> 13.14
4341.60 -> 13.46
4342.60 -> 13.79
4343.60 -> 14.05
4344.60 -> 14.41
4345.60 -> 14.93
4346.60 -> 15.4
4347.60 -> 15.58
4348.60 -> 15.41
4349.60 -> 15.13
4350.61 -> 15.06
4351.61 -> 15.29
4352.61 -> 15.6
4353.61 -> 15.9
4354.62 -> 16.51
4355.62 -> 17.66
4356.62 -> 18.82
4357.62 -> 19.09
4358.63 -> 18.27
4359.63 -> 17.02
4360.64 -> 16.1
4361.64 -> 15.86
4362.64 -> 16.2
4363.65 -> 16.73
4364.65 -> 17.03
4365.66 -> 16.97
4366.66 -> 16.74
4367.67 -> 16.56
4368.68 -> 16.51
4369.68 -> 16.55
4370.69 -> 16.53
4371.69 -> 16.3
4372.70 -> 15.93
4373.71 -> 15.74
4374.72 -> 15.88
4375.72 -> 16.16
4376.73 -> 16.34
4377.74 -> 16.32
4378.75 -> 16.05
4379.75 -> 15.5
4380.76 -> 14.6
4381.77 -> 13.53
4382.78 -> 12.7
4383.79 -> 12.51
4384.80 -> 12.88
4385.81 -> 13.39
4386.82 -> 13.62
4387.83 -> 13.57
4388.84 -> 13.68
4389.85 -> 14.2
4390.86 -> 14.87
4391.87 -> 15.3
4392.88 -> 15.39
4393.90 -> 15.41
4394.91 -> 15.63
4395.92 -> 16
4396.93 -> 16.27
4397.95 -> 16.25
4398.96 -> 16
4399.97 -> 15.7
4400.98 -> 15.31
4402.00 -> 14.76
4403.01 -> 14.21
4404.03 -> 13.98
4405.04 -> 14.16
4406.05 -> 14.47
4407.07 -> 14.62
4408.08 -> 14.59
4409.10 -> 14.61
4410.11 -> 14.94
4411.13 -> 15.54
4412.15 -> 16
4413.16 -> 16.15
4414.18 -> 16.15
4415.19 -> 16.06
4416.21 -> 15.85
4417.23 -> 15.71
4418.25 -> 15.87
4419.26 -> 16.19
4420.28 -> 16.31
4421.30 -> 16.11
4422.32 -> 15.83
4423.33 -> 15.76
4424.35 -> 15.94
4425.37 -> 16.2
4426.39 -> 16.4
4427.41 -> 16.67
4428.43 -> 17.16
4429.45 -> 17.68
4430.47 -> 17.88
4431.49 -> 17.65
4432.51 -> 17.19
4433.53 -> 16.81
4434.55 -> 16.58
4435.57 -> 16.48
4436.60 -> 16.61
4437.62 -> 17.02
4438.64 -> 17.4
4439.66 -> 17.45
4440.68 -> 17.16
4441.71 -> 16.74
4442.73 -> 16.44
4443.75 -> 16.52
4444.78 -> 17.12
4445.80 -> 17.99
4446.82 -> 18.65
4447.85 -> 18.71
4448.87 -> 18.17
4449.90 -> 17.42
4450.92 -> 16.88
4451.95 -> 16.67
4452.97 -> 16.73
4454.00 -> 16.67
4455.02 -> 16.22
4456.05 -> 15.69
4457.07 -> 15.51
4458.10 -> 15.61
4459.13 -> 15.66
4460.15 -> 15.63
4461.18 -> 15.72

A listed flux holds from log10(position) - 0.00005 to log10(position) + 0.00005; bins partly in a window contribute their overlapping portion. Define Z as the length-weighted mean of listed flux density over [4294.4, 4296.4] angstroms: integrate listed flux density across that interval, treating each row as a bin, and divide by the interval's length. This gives 13.5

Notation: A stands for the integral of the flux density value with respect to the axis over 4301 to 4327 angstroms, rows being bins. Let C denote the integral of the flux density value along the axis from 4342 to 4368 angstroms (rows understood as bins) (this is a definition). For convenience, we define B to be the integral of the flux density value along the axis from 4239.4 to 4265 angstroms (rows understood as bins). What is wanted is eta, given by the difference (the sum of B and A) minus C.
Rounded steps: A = 339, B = 368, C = 420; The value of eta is 286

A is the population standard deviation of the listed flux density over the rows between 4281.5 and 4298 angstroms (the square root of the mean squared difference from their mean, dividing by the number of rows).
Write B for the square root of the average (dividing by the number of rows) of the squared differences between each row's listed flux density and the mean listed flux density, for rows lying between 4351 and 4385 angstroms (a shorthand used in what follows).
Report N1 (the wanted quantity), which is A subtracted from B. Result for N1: 0.73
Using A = 0.74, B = 1.47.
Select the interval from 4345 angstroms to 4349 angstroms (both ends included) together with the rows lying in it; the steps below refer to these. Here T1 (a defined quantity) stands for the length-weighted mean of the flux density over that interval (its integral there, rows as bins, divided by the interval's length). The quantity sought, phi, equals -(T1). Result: -15.3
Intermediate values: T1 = 15.3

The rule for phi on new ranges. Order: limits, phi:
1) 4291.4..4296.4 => -14.2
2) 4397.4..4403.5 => -15.4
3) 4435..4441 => -17.0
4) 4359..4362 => -16.4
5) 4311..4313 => -12.4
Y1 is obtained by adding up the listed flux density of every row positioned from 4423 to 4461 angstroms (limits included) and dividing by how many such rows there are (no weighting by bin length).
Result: 16.8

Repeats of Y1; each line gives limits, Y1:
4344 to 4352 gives 15.2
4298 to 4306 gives 10.4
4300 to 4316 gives 11.4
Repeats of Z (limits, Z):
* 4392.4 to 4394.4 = 15.3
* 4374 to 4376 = 16.0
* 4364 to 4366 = 17.0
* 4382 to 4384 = 12.7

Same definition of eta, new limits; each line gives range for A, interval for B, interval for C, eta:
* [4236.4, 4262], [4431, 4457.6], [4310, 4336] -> 437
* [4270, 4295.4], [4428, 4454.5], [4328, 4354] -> 413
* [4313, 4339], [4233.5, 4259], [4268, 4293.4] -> 412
